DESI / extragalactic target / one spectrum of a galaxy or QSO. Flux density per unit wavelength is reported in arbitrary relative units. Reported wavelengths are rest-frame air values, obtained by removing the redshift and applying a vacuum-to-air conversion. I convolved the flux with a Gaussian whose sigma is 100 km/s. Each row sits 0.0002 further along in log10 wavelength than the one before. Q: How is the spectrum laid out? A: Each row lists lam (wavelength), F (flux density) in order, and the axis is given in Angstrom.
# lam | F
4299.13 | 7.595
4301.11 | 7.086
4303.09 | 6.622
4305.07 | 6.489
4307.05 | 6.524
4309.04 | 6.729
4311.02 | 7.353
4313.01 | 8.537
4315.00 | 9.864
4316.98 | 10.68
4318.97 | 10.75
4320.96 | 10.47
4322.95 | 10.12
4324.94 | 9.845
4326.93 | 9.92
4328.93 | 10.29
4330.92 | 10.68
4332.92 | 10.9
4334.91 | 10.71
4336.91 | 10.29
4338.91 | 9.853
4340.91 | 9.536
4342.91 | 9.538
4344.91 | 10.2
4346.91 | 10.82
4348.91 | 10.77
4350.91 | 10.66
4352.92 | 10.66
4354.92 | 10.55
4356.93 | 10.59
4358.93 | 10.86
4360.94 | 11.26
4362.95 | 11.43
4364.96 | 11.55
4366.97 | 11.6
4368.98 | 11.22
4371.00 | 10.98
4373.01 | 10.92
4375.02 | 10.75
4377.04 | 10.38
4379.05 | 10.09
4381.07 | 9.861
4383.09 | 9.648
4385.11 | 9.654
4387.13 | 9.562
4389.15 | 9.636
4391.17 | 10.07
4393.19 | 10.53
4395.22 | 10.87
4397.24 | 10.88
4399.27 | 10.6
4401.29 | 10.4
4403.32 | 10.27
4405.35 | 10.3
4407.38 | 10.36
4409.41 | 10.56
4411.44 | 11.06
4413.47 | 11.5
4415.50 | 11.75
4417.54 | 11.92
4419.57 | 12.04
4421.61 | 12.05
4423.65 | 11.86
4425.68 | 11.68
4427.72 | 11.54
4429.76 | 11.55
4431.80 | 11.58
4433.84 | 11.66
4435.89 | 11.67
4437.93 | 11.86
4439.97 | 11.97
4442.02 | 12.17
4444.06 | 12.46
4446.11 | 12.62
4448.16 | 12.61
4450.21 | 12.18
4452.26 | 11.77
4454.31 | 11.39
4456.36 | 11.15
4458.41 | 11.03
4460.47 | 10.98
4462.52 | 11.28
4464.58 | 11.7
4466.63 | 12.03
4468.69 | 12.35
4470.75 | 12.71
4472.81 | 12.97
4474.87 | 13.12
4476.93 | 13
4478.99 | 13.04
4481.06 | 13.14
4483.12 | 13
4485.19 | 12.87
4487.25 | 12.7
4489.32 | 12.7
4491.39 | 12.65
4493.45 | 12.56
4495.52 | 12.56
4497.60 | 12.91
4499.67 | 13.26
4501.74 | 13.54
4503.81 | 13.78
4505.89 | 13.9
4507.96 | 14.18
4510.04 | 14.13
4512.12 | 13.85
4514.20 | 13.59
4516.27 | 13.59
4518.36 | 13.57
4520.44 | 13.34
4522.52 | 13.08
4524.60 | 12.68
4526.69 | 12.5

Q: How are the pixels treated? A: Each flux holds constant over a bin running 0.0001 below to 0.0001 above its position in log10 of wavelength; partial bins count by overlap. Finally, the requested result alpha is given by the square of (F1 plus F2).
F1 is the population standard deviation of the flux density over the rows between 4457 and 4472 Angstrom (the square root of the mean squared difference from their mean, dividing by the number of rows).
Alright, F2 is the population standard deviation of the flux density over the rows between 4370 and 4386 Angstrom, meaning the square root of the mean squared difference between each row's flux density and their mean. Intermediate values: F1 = 0.62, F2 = 0.52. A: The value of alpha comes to 1.29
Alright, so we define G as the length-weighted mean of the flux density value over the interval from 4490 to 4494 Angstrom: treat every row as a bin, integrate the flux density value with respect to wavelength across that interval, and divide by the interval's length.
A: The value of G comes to 12.6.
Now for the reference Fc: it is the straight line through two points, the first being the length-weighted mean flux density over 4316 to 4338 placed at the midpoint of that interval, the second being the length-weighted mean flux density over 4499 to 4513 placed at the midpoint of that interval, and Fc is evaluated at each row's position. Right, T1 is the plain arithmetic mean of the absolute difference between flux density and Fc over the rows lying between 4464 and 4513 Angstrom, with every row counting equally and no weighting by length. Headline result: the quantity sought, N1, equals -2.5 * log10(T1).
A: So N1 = 0.7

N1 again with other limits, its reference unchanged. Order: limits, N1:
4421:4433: 0.5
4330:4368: 1.0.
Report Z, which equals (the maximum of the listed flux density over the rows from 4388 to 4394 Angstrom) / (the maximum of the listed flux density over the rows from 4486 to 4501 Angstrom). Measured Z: 0.8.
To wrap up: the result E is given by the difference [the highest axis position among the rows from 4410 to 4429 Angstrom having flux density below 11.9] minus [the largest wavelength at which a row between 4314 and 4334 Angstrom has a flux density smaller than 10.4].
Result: 98.8 Angstrom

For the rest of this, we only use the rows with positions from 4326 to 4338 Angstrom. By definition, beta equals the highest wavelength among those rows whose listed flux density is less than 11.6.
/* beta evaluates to 4336.91 Angstrom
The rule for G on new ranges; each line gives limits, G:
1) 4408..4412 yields 10.7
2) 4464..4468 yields 11.9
